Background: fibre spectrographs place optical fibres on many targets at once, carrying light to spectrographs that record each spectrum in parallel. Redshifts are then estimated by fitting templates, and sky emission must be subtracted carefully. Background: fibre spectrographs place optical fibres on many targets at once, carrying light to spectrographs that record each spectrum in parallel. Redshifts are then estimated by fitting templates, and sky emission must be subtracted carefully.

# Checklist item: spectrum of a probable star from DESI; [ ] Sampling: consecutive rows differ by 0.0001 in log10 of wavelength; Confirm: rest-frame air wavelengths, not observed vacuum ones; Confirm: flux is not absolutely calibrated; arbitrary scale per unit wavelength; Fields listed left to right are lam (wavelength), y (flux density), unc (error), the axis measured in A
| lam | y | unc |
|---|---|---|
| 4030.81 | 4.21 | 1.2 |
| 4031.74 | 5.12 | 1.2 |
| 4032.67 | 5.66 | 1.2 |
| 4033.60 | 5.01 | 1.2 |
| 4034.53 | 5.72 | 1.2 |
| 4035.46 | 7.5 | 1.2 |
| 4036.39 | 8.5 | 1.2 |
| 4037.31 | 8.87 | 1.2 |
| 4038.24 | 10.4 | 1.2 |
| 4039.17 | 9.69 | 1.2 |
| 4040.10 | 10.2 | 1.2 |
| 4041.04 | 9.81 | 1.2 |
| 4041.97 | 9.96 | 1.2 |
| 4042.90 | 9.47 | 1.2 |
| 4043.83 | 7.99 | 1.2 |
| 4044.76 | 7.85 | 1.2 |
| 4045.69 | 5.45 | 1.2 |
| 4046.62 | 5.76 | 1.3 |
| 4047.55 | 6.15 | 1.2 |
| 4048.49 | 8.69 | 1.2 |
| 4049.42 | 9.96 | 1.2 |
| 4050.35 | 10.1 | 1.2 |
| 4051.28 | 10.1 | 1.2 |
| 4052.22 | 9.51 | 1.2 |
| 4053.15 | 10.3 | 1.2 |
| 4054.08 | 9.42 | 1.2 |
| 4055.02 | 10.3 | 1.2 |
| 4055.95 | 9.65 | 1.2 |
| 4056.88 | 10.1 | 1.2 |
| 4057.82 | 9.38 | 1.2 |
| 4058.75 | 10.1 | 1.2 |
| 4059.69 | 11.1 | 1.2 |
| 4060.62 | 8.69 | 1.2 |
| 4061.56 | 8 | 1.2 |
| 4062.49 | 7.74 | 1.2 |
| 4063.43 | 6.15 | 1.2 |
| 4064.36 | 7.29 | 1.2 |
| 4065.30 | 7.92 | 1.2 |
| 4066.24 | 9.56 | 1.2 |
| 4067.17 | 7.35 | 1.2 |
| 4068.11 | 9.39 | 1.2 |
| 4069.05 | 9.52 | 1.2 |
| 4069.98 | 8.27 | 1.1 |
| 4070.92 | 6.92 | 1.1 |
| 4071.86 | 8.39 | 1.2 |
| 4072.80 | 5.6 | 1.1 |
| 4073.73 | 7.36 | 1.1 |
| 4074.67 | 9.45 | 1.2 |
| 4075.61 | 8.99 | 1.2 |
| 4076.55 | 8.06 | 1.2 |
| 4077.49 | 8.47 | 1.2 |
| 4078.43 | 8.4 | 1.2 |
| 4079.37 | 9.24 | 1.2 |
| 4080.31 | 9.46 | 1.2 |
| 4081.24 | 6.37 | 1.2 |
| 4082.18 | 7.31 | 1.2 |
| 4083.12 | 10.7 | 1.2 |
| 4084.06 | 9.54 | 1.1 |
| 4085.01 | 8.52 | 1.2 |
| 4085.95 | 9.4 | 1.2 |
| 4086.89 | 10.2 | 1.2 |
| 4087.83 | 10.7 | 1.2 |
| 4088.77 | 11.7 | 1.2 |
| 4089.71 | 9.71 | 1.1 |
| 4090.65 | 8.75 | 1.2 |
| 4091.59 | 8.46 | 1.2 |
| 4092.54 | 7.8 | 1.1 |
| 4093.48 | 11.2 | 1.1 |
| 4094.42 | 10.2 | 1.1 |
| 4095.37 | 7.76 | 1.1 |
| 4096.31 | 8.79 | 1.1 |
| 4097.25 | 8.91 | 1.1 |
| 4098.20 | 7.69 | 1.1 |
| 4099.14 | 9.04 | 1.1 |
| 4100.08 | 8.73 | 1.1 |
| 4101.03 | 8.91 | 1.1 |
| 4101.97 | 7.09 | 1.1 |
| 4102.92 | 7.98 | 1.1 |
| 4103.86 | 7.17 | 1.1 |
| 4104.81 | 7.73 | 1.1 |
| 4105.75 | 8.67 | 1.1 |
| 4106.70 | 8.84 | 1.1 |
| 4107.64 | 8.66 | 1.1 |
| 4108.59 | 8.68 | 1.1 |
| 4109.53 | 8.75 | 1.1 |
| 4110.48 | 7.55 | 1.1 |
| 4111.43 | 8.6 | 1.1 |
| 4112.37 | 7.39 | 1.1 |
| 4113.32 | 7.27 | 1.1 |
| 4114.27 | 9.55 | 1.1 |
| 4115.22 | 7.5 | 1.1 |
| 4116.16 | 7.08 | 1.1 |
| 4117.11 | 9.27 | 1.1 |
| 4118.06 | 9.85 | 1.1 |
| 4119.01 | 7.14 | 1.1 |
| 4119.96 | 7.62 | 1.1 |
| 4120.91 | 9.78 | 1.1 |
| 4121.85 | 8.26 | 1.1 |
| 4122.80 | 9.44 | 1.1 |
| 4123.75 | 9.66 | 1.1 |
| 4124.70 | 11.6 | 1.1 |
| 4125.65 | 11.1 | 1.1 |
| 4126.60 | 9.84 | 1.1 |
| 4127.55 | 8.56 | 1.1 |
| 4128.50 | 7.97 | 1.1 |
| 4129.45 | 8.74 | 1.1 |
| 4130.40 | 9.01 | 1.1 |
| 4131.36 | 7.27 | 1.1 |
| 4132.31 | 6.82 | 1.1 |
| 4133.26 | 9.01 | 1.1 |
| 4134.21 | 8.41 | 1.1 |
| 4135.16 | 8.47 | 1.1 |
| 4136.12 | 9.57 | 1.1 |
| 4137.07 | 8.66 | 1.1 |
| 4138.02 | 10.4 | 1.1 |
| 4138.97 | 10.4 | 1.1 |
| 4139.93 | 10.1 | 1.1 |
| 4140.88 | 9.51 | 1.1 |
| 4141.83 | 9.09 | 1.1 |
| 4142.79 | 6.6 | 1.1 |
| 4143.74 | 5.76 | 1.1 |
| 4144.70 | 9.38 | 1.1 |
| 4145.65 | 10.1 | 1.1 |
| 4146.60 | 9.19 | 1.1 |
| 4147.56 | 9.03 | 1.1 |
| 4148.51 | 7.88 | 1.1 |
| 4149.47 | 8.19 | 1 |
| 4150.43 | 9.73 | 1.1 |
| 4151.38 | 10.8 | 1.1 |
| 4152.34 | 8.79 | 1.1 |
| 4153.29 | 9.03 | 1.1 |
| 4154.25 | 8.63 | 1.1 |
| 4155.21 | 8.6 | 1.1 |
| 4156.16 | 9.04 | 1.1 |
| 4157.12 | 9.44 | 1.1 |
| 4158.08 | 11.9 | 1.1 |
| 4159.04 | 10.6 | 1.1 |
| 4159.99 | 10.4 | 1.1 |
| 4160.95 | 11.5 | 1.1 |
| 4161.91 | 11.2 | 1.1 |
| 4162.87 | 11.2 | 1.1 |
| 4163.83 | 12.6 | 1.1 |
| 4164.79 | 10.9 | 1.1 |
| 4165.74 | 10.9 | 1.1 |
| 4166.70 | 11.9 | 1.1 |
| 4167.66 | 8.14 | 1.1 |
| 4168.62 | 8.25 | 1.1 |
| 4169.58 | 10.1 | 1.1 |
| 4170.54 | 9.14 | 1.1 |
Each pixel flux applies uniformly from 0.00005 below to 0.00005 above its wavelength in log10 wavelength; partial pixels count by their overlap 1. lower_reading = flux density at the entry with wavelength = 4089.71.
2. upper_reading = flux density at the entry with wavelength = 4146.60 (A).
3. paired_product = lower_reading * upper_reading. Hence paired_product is 89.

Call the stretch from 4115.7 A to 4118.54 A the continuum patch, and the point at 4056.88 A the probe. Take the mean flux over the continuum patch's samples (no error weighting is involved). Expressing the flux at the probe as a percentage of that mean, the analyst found 116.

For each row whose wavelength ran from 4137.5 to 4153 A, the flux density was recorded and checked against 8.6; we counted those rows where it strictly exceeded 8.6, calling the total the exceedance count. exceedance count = 12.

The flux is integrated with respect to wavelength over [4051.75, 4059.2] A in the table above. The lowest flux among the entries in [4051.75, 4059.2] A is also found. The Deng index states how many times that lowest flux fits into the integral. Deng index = 7.8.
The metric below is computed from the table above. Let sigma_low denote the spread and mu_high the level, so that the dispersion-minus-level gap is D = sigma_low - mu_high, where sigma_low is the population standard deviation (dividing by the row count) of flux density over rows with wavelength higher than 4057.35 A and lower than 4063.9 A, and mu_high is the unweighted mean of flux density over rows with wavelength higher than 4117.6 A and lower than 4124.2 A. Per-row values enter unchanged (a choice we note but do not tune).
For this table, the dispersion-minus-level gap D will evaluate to -7.3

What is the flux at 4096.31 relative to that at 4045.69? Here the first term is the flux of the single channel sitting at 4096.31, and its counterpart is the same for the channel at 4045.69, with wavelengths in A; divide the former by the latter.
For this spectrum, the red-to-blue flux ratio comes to 1.6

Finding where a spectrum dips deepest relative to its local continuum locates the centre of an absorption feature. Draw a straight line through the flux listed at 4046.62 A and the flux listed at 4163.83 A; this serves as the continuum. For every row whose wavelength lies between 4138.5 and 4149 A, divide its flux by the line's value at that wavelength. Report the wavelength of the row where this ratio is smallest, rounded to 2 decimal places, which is 4143.74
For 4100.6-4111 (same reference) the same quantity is 4103.86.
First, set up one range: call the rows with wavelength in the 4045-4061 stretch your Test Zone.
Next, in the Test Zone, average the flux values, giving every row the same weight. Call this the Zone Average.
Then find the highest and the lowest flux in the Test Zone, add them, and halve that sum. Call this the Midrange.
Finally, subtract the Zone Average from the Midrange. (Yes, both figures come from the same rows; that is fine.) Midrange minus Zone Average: -0.8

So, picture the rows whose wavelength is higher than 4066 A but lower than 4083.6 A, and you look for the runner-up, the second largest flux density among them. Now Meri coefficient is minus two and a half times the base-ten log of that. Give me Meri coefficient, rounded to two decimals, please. -2.45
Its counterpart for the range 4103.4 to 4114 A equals -2.36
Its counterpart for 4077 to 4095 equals -2.62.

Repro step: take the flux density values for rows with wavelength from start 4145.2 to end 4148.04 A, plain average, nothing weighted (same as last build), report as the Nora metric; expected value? 9.4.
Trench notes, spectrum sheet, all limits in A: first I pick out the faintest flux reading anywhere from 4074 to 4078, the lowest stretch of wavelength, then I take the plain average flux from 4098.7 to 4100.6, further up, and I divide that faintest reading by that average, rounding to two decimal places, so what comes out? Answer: 0.91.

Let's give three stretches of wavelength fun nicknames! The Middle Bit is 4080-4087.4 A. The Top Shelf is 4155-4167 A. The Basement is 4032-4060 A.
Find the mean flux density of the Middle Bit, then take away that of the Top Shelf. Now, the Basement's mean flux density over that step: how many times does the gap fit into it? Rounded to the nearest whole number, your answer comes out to -5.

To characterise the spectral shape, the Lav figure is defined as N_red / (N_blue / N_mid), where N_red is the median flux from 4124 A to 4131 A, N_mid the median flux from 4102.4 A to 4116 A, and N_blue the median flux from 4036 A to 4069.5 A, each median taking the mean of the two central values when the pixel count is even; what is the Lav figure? 7.9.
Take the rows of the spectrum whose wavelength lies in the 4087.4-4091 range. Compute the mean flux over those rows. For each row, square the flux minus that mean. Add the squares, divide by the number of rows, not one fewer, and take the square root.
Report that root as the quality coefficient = 1.1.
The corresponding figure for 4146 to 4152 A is 1.0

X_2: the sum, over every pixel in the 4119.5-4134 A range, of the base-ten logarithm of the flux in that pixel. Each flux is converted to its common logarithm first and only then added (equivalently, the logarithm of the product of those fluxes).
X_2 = 14.2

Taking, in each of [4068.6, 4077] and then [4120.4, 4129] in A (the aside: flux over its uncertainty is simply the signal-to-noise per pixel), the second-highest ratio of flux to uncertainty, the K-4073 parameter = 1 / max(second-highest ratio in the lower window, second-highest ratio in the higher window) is 0.099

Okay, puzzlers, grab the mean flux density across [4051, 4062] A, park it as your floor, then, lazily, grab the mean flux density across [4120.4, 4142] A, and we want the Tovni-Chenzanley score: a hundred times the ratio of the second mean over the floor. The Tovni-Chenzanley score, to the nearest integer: 95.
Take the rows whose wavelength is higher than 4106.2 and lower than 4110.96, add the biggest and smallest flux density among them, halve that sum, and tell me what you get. 8.2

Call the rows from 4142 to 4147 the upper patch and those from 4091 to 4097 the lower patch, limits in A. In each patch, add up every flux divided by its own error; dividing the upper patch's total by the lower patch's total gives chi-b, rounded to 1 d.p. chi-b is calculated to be 0.8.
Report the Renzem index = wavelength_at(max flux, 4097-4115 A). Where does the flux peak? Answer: 4114.27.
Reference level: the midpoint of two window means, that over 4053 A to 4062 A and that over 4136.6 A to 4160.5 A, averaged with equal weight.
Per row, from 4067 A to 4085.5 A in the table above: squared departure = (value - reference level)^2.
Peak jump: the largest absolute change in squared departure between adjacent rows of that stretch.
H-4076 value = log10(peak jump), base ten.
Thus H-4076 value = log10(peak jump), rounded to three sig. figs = 1.14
